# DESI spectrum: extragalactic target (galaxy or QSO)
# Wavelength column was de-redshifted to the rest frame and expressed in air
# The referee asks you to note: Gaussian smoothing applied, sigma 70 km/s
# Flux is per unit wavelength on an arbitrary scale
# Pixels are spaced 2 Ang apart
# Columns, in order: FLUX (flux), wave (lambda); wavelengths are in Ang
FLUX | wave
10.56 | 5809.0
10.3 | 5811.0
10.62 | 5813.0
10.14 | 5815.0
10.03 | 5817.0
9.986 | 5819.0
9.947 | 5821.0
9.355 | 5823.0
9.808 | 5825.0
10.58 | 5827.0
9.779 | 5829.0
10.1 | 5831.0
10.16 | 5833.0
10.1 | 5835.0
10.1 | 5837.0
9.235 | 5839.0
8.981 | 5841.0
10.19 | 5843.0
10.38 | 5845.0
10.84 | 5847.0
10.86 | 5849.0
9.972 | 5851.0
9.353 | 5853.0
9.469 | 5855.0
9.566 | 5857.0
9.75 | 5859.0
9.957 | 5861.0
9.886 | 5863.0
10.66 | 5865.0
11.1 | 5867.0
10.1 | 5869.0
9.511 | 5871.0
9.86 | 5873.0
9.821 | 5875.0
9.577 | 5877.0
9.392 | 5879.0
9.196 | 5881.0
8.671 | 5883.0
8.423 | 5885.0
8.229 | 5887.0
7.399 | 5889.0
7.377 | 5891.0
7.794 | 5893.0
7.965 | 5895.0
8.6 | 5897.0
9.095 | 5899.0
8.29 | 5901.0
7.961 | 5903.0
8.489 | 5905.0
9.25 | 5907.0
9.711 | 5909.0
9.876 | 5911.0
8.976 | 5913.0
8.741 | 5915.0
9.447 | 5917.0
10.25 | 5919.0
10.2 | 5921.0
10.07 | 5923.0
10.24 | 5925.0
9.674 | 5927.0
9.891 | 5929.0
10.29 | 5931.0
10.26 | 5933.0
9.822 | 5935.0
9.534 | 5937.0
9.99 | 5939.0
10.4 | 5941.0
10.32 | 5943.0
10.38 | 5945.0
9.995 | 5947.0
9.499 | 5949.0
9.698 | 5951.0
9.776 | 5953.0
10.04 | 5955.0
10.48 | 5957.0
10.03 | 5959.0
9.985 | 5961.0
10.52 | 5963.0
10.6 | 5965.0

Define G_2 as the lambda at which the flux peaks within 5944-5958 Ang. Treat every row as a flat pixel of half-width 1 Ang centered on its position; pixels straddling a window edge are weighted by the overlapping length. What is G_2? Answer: 5957.0 Ang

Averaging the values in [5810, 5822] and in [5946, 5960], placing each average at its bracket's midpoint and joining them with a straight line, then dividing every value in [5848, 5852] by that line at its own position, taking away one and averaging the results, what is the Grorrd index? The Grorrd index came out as 0.030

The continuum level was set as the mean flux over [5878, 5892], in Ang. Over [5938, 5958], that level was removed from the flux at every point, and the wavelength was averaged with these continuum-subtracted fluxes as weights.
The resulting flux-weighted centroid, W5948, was 5947.8 Ang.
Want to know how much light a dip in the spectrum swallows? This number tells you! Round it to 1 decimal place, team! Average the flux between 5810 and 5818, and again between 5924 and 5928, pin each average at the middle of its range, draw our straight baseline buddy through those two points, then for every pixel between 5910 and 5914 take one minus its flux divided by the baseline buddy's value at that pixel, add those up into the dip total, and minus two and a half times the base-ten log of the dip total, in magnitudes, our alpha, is 2.4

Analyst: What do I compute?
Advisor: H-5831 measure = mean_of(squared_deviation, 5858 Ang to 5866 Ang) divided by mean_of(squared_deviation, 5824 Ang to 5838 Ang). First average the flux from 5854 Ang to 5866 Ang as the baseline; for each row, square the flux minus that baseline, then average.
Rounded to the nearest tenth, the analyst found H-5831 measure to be 1.5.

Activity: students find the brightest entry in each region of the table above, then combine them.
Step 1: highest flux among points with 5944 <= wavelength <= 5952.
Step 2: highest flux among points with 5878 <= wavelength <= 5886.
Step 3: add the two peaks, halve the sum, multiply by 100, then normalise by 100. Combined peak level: 9.9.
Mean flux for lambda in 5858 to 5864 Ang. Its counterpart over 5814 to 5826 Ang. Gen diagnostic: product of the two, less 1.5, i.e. 96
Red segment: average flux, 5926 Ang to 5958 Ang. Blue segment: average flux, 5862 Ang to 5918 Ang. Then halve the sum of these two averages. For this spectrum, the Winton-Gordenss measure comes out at 9.53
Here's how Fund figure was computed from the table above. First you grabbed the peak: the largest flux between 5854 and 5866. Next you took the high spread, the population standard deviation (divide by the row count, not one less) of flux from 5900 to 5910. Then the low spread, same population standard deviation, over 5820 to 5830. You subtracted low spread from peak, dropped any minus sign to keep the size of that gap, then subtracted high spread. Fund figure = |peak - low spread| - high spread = 9.6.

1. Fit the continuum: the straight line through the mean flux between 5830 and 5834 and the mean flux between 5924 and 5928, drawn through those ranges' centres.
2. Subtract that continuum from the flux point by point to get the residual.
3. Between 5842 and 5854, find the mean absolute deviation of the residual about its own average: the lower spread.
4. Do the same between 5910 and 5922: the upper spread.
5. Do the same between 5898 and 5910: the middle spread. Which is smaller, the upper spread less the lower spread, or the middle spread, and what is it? 0.10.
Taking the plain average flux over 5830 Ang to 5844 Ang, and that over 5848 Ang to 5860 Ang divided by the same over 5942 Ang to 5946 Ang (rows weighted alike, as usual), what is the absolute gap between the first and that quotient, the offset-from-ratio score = 8.9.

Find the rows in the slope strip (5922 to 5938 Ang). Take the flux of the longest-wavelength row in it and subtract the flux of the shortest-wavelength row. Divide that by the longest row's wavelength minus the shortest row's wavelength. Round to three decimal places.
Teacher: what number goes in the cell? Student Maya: -0.038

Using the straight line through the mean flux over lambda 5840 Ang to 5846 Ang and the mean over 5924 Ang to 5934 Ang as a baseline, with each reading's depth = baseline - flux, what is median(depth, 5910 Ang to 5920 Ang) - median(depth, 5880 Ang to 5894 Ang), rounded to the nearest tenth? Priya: -1.1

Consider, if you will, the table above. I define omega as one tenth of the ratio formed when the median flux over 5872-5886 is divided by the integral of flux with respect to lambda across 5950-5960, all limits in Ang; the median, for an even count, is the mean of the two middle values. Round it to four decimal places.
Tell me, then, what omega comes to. 0.0094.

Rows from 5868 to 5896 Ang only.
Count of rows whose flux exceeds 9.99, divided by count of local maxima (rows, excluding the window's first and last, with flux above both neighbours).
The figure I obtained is 1.0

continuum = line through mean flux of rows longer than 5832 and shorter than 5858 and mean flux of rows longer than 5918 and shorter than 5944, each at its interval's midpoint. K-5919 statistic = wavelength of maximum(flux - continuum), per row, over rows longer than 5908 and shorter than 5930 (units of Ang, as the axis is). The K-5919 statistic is 5919.0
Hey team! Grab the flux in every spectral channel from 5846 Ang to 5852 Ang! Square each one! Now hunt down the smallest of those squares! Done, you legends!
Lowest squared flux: 99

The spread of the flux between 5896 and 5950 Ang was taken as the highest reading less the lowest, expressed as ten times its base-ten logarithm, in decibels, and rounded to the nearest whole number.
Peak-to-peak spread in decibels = 4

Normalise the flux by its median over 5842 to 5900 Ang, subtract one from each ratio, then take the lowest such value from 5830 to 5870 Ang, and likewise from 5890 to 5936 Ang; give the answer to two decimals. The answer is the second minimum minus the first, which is -0.17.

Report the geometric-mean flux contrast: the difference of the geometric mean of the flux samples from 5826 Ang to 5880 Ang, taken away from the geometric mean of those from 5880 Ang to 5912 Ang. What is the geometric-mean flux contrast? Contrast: -1.5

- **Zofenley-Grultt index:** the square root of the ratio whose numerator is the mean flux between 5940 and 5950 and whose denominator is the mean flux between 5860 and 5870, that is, 0.99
